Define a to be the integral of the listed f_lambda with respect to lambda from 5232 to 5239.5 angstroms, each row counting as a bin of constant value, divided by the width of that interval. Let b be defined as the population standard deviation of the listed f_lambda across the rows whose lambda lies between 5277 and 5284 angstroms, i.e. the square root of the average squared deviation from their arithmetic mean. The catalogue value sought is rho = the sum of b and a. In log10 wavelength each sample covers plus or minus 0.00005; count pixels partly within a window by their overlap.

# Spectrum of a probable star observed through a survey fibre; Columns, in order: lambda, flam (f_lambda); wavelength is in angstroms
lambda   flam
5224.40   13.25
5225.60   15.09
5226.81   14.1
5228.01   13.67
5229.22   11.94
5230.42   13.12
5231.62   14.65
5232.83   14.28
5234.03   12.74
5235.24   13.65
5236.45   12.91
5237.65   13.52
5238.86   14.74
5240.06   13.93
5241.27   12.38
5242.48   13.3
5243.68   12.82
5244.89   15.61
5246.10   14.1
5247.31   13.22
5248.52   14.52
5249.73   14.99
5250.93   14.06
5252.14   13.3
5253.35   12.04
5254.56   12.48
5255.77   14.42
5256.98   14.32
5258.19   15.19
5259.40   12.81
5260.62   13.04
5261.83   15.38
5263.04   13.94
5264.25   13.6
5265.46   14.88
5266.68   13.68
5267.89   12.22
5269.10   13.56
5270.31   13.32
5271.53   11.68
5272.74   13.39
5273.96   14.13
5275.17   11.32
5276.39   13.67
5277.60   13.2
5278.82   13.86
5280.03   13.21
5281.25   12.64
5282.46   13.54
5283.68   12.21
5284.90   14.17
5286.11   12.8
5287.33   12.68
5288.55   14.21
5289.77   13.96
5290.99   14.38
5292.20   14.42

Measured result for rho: 14.2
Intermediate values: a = 13.7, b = 0.5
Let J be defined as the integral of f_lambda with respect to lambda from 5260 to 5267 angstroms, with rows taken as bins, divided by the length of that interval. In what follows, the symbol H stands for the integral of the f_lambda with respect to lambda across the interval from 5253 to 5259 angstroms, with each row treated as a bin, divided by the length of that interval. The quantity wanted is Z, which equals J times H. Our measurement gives 193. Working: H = 13.7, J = 14.1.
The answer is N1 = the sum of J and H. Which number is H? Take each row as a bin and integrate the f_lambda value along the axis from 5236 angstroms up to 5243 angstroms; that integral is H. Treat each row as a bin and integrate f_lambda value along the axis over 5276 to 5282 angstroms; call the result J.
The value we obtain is 174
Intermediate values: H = 94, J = 80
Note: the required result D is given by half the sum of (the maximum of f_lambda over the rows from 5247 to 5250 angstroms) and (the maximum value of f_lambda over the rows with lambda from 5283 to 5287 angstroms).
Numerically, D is 14.6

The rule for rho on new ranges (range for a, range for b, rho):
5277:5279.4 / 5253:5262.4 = 14.7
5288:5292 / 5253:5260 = 15.4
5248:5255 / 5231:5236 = 14.3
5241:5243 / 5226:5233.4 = 13.8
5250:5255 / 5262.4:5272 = 14.1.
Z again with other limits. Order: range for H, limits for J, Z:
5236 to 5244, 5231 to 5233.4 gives 194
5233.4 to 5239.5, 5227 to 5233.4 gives 184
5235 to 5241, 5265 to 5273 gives 181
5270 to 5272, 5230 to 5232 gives 172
